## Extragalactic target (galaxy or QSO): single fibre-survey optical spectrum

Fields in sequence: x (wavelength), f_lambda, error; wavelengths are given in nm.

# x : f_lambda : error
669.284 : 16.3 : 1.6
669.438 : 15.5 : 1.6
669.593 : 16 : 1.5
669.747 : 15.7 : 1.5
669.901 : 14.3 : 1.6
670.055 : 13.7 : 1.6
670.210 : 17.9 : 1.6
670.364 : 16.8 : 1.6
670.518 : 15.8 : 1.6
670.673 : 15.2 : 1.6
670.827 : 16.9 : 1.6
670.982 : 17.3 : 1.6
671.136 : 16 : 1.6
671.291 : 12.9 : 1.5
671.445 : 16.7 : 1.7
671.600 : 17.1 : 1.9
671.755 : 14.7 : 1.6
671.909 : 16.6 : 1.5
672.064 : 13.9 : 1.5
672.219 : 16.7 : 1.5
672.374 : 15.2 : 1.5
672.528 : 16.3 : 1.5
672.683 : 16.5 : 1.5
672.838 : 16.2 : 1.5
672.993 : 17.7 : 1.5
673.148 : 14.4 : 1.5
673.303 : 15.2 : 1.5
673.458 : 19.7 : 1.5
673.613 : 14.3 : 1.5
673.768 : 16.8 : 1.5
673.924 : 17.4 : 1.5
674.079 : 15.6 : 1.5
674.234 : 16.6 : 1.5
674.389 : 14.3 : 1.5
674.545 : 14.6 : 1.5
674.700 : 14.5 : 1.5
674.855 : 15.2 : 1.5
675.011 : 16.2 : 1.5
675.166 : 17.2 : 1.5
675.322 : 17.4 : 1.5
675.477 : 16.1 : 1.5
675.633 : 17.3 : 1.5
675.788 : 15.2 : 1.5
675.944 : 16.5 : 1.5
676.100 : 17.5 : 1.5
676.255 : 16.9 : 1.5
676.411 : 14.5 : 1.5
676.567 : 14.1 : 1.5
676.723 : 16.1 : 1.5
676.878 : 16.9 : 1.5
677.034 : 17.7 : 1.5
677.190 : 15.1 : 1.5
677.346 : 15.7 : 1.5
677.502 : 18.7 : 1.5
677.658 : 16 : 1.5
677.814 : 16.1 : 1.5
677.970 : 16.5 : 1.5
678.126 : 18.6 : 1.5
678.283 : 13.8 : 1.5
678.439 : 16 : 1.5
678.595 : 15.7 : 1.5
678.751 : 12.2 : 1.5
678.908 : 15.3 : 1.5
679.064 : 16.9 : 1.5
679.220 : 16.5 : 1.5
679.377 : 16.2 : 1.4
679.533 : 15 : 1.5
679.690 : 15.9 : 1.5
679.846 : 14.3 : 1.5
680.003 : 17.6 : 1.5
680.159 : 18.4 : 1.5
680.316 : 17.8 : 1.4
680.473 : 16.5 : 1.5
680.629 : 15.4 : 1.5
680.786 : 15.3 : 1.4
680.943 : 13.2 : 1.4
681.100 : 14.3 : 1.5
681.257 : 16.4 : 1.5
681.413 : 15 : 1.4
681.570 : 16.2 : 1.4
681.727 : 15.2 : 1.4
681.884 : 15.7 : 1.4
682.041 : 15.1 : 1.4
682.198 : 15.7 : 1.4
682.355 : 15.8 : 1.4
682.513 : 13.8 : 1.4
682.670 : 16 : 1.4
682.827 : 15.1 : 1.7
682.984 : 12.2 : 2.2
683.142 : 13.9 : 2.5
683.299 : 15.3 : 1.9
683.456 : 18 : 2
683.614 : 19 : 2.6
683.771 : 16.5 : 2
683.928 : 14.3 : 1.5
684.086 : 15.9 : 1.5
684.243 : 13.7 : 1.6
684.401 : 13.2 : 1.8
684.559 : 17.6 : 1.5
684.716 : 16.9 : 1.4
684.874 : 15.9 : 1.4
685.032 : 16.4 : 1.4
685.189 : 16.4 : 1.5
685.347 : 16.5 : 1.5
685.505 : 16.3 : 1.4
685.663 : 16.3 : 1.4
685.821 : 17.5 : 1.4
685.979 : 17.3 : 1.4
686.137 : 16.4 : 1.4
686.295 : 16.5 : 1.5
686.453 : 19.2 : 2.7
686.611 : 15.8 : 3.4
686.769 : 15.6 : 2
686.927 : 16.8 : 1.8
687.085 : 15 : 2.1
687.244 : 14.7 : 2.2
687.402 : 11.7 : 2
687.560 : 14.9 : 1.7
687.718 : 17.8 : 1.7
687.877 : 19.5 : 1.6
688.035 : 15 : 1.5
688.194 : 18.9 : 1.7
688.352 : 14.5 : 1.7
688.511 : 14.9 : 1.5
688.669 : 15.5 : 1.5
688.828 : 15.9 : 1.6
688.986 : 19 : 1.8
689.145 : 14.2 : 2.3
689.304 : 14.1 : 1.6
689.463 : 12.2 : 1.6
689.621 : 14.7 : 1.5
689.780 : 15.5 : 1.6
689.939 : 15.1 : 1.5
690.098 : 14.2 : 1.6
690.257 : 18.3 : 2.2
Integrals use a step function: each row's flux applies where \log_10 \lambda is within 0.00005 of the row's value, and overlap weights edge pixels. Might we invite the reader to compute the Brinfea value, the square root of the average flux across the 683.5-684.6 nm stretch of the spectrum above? 3.97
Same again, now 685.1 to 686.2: 4.08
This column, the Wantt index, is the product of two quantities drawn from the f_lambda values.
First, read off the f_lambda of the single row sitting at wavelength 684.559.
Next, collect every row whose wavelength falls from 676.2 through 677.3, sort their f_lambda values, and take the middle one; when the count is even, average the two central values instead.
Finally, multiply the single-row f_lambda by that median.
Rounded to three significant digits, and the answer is 283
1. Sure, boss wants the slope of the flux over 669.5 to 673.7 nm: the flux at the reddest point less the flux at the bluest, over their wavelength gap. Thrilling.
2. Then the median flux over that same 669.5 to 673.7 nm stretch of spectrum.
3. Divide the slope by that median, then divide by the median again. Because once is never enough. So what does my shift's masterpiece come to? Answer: -0.0017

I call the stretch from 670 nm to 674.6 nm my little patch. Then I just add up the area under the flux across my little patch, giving 74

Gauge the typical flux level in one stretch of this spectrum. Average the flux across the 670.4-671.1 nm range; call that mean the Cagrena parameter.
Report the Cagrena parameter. 16.3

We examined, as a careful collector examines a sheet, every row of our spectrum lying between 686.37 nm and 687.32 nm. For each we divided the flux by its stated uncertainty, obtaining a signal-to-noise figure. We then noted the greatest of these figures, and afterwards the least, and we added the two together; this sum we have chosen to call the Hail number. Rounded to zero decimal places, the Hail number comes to 14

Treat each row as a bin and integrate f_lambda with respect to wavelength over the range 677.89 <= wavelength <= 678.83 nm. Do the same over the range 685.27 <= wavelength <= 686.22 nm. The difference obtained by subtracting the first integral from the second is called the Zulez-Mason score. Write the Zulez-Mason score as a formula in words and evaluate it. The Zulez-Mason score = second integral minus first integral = 1.3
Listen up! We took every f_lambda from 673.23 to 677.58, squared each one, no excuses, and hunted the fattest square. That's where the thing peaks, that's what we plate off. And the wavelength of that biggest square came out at 673.458 nm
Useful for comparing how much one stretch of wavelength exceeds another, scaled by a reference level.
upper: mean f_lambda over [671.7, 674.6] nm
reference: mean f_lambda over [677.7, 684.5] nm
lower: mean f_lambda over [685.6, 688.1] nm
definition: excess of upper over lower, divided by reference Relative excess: -0.020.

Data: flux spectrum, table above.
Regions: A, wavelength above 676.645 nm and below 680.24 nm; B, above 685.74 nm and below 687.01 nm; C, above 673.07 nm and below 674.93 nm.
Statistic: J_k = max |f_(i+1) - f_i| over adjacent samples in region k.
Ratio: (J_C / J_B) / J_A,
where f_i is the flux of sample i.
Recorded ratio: 0.33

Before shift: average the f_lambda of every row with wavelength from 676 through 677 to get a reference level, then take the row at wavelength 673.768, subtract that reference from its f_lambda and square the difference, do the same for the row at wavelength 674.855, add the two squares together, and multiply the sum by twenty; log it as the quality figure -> 26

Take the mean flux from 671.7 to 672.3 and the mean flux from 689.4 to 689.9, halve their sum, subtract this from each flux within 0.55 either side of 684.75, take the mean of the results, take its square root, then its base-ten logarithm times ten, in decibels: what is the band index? -0.2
